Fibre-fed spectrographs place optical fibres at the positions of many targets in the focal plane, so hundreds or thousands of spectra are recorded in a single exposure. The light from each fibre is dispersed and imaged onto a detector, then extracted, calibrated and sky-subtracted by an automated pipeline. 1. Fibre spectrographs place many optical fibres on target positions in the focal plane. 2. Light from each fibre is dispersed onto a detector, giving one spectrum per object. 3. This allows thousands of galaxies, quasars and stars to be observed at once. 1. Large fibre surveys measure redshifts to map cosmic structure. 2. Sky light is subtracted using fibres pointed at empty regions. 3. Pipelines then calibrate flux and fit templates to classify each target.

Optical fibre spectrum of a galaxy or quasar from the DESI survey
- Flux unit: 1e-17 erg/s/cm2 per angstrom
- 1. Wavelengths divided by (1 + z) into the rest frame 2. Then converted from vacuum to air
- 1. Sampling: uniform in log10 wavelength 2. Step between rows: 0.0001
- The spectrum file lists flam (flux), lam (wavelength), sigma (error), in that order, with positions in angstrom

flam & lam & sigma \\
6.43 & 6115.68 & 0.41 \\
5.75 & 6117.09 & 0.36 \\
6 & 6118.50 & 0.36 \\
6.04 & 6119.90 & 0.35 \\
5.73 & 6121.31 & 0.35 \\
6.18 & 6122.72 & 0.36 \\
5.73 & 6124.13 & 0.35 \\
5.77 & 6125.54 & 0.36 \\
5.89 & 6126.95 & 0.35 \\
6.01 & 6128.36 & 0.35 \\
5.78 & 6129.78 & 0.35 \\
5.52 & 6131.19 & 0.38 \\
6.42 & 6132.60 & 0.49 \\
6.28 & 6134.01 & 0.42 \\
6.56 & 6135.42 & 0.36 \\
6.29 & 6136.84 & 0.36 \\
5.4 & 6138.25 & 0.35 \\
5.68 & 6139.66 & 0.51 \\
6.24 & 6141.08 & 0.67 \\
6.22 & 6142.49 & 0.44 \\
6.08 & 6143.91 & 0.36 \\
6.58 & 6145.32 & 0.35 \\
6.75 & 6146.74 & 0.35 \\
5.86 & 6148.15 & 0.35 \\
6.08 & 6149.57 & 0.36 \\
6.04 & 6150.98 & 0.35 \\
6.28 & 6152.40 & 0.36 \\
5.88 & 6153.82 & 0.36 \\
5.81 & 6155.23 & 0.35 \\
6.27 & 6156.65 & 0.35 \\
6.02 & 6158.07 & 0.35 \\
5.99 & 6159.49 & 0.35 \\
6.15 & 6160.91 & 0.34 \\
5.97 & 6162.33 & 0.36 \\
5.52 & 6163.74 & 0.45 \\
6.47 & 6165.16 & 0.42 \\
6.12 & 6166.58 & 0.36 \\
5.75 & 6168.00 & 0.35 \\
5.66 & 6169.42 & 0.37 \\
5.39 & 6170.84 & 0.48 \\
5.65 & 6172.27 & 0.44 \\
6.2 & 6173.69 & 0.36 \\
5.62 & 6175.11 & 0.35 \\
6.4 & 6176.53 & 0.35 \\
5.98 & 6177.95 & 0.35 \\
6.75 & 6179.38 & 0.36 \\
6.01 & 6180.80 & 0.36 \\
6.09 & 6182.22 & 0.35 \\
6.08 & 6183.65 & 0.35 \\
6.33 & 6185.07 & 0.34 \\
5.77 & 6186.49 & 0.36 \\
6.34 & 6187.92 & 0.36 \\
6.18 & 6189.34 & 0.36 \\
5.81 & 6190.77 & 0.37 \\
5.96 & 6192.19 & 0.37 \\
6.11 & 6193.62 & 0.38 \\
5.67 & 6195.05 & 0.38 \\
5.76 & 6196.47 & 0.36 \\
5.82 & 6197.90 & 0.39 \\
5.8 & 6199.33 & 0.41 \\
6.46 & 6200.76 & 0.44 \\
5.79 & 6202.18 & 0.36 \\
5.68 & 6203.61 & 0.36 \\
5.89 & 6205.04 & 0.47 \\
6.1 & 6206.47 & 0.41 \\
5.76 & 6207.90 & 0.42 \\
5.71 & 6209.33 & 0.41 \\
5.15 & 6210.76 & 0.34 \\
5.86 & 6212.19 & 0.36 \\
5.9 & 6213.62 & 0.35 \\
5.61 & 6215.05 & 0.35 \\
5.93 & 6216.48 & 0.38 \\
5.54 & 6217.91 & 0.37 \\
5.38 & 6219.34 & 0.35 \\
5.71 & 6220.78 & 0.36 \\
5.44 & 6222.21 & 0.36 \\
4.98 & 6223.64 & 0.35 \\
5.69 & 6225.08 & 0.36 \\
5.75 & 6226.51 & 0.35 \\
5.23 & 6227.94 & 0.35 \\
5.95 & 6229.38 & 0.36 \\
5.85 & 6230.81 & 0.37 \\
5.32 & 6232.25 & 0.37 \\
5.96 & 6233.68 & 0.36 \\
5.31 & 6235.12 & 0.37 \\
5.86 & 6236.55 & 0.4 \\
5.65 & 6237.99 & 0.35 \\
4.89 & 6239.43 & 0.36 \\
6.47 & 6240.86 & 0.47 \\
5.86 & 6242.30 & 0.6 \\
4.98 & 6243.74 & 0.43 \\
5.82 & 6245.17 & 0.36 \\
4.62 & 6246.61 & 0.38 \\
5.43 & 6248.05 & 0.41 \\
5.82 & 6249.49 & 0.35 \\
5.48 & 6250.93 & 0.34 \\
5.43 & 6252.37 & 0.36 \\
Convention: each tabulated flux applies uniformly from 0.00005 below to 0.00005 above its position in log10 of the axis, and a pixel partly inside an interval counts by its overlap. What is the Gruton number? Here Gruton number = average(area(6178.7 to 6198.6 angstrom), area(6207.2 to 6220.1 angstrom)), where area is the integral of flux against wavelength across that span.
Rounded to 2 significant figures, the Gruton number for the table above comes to 97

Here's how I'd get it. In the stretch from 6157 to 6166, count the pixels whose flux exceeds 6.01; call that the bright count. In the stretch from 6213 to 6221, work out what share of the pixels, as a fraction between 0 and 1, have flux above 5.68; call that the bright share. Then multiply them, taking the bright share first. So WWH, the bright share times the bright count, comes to 1.5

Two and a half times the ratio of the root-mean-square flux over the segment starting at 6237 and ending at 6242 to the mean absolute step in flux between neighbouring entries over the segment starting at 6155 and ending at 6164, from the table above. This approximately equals 56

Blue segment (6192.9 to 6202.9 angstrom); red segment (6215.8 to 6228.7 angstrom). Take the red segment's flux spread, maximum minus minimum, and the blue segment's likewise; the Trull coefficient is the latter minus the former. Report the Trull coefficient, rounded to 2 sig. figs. -0.16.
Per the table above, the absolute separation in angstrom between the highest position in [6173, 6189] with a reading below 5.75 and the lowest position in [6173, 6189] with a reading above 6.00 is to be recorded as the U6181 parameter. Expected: 1.4 angstrom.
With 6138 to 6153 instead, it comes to 1.4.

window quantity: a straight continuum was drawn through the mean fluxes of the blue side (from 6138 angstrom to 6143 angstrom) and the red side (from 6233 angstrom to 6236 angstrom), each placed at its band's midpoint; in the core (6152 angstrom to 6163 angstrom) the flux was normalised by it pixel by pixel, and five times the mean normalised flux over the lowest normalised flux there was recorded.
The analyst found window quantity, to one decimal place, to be 5.2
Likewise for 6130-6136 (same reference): 5.6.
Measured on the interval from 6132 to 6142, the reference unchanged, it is 5.7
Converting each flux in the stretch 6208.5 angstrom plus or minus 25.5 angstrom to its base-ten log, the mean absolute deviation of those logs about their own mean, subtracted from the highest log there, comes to 0.79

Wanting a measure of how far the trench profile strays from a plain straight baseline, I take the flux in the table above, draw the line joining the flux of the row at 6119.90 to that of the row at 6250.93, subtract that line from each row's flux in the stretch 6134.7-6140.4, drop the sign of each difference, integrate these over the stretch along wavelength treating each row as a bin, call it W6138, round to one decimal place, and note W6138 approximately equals 2.5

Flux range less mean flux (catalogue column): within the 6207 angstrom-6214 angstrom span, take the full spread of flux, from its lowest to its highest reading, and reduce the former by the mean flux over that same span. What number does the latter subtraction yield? -4.93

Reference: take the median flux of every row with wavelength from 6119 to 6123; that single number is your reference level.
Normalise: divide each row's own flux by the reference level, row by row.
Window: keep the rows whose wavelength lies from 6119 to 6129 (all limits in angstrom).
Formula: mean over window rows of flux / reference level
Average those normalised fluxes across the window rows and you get 0.98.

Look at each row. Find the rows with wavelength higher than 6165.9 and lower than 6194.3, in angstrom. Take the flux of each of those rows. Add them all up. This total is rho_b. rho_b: 120.2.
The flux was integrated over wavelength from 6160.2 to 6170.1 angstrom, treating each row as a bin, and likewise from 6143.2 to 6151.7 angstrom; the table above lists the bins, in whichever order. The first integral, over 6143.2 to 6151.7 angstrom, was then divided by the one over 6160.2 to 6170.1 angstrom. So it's 0.90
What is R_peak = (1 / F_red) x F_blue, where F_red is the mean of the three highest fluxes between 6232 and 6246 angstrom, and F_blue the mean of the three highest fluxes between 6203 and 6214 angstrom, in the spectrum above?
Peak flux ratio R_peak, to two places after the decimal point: 0.98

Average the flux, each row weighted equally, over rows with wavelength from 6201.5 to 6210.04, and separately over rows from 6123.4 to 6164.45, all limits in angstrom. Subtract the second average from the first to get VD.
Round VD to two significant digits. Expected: -0.22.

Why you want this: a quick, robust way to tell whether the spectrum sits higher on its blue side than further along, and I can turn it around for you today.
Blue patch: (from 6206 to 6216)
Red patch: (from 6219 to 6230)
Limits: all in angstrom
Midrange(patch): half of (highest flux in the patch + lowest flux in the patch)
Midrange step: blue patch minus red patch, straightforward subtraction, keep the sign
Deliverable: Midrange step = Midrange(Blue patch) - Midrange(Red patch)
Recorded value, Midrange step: 0.16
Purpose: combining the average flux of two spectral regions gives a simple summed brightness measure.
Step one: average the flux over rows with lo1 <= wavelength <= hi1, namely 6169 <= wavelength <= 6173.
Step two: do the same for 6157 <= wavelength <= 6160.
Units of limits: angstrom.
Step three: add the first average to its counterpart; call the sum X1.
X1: 11.6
